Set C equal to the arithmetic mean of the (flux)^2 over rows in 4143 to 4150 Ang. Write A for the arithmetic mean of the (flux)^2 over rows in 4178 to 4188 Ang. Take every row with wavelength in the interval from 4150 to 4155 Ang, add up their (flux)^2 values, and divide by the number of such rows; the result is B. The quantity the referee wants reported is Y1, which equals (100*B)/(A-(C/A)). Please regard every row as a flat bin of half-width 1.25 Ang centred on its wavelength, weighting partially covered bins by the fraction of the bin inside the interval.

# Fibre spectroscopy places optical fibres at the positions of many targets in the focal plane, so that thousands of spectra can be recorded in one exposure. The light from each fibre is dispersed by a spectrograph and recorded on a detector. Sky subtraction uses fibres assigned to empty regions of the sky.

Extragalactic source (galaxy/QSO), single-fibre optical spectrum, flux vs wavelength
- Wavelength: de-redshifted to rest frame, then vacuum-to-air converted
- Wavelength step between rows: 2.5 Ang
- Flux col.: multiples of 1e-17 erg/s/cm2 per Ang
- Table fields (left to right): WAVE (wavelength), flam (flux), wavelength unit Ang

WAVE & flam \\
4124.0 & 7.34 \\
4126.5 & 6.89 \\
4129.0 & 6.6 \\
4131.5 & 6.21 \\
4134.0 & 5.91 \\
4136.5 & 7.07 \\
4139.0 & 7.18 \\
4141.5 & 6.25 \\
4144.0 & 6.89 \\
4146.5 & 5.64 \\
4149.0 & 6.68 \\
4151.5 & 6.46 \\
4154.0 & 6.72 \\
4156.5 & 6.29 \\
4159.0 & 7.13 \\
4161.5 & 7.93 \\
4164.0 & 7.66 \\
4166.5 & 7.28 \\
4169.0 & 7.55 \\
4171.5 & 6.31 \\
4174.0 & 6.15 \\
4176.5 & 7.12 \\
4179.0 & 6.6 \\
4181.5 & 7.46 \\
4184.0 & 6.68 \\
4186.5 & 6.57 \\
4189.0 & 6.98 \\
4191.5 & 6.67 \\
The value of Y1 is 95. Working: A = 46.7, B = 43.4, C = 41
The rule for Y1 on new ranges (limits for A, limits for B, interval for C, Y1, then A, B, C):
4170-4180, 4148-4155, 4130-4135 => 104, 43.0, 43.8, 37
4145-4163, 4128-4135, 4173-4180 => 88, 45.2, 39.0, 44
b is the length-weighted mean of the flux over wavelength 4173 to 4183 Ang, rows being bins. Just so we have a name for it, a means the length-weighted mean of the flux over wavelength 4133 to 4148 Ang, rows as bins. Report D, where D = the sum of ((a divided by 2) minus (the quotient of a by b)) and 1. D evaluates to 3.30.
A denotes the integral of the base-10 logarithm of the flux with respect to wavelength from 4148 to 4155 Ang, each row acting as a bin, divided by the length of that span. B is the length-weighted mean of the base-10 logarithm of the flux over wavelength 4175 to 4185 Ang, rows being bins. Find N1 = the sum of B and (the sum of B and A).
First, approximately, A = 0.820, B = 0.84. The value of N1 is 2.50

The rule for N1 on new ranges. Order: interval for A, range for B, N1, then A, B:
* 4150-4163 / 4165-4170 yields 2.58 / 0.838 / 0.87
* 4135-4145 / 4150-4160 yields 2.48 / 0.833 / 0.82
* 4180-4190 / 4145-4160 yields 2.46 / 0.839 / 0.81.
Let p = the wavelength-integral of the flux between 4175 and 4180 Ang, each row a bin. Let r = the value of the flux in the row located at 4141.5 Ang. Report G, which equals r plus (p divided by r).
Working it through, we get 11.7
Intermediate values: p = 34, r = 6.25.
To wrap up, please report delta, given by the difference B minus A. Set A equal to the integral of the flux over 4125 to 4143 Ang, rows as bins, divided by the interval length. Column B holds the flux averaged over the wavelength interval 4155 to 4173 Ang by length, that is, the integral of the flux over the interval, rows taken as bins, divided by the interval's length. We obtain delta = 0.5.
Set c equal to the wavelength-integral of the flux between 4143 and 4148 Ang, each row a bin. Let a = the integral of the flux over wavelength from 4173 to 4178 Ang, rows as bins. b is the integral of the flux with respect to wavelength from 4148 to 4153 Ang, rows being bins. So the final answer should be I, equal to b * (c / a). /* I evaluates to 30.9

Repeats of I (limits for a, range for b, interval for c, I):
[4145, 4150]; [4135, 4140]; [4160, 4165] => 44.5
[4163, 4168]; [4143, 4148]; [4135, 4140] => 29.6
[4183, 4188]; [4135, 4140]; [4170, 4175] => 33.5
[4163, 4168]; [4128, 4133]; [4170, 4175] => 26.9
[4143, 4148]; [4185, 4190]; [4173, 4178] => 36.0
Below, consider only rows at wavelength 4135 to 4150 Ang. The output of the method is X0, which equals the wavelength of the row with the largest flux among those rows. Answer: 4139.0 Ang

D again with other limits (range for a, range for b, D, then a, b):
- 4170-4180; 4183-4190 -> 3.31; 6.57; 6.74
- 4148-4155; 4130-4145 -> 3.30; 6.61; 6.58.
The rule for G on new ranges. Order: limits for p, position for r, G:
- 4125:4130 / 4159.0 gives 11.9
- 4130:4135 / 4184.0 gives 11.2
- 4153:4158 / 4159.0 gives 11.7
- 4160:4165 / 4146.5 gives 12.5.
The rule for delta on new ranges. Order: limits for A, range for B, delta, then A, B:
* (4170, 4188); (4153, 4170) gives 0.5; 6.71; 7.2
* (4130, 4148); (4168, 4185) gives 0.4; 6.46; 6.8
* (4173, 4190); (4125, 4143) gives -0.2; 6.80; 6.6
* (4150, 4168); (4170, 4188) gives -0.4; 7.07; 6.7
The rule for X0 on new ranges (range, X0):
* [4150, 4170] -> 4161.5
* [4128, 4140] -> 4139.0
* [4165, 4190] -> 4169.0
